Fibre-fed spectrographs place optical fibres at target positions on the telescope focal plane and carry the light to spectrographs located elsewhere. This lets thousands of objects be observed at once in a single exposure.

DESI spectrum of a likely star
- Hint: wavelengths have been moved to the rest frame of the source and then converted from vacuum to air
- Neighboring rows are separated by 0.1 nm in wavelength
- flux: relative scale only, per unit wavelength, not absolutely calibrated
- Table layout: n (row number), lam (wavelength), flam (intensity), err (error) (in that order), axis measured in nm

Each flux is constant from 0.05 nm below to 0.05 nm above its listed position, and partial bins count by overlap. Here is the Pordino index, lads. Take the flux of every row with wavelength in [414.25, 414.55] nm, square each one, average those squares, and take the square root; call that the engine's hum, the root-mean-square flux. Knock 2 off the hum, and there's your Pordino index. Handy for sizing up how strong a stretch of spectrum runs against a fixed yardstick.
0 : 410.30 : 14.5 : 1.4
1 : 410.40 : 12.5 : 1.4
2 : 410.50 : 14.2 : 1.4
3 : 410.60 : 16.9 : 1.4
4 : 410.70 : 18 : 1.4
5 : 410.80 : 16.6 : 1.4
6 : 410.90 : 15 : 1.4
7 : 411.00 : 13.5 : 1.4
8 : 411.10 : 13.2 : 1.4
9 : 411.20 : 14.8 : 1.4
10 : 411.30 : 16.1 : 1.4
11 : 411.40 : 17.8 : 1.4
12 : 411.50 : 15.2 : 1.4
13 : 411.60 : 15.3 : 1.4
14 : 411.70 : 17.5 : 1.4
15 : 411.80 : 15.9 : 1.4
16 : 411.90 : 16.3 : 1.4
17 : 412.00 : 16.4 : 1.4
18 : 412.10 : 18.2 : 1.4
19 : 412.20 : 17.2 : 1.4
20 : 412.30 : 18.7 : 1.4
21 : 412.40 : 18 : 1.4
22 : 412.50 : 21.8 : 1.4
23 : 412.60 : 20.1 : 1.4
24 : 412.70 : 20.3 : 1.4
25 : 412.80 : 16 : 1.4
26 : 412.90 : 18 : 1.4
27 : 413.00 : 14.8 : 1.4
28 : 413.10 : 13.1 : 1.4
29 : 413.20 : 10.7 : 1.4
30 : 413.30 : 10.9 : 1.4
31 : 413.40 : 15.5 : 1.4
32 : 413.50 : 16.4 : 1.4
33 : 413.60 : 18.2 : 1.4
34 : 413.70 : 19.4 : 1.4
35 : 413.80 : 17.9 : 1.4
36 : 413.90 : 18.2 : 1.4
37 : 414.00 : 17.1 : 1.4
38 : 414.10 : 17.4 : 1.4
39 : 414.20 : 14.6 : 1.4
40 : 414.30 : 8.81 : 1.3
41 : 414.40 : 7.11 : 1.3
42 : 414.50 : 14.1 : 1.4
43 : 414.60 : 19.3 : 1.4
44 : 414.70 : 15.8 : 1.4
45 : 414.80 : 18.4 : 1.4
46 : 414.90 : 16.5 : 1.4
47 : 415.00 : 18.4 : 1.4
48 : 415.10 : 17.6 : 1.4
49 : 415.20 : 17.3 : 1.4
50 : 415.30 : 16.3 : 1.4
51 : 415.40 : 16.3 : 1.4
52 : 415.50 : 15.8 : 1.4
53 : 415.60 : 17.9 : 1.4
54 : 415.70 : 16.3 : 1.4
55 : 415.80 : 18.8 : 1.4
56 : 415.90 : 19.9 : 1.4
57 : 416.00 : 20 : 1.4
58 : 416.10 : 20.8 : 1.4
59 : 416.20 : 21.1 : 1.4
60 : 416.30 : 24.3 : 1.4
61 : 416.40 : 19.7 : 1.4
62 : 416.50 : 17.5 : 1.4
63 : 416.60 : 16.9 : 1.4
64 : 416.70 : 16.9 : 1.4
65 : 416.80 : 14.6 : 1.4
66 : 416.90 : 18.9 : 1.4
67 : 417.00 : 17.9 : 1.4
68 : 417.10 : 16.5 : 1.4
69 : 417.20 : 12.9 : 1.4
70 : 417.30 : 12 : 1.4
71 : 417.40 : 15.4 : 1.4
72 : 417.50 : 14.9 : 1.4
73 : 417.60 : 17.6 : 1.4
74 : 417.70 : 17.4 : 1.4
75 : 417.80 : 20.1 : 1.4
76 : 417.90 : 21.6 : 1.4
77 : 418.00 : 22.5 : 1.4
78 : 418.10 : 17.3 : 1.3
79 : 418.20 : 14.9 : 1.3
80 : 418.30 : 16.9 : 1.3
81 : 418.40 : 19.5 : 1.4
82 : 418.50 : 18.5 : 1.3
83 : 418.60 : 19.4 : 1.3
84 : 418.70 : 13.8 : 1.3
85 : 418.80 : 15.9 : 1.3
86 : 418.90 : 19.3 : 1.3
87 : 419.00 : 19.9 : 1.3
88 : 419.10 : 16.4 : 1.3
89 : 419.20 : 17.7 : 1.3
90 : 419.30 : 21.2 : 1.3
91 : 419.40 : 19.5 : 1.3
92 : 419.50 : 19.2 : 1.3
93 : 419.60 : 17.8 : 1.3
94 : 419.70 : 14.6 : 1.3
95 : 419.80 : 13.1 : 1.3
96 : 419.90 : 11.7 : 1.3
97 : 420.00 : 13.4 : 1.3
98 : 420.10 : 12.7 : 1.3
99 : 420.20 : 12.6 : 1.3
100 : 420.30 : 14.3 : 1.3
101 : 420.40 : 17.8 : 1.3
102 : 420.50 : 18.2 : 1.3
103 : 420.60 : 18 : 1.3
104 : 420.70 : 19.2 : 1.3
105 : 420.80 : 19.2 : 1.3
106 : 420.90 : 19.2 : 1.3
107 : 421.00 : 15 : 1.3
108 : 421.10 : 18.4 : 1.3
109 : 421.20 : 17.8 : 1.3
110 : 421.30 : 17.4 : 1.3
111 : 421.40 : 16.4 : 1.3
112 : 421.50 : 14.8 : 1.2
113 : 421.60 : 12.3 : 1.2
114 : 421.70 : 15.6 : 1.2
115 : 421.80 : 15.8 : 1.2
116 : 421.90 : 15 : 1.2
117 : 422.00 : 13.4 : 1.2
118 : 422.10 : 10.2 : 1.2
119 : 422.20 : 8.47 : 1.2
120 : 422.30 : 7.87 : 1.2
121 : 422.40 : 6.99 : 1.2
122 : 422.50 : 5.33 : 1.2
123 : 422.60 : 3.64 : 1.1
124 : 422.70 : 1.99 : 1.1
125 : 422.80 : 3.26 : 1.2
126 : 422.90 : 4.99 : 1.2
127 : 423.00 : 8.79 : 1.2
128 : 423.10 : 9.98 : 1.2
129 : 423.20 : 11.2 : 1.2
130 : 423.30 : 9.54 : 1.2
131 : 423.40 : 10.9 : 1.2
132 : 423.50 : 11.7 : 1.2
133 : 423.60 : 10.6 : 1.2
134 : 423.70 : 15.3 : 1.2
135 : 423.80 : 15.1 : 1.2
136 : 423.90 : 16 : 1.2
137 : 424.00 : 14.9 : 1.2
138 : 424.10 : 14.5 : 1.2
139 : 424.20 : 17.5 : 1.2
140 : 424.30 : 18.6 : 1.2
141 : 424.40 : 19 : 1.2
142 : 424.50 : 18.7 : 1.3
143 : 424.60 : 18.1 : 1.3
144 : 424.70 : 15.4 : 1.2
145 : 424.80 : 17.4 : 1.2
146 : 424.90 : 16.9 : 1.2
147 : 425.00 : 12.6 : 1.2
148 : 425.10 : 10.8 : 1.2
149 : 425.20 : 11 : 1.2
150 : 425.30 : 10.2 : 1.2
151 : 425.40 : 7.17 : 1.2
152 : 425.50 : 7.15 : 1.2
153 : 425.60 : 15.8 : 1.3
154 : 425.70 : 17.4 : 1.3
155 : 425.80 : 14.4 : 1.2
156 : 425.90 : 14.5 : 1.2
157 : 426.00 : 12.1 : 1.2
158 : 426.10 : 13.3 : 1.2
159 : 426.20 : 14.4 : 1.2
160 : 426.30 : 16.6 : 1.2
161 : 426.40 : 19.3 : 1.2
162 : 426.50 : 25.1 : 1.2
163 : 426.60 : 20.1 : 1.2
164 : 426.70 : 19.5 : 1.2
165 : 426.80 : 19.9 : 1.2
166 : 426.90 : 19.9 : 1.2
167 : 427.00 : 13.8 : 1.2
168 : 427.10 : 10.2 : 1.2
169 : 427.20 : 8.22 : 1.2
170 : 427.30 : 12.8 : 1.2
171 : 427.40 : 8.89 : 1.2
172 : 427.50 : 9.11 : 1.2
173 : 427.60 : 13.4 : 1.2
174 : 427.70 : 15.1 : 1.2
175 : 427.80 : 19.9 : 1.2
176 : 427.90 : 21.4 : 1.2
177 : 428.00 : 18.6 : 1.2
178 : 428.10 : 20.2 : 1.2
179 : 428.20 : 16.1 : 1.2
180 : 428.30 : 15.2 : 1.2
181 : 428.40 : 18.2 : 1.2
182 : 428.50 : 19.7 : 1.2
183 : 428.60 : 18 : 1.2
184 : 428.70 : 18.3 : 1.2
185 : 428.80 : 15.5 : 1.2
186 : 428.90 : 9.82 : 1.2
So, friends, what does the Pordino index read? 8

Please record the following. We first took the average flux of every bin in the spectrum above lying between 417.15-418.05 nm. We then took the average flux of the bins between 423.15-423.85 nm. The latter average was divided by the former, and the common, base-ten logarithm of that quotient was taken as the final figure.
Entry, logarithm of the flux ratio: -0.15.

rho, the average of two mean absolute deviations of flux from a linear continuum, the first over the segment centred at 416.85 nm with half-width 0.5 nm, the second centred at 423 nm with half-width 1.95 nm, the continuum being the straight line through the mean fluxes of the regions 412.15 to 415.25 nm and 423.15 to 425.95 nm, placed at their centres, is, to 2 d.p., 3.09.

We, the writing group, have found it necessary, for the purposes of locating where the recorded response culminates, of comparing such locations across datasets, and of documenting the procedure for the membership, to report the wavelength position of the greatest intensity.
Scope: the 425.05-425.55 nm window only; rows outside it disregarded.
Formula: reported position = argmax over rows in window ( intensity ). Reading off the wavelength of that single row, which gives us 425.20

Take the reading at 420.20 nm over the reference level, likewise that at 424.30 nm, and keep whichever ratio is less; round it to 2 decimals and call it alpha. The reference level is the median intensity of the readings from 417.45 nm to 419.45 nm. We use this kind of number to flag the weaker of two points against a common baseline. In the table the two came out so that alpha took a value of 0.70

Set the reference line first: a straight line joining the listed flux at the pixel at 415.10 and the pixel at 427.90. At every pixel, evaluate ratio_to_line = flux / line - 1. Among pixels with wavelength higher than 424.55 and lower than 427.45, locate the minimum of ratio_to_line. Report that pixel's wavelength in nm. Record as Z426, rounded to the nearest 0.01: 425.50 nm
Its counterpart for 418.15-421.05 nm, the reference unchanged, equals 419.90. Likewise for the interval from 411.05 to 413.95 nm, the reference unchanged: 413.20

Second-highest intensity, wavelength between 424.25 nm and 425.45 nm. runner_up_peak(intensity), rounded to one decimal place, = 18.7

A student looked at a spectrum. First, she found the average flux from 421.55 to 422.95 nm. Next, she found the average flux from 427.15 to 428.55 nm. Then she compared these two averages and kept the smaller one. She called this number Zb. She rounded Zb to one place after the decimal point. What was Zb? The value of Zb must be 8.9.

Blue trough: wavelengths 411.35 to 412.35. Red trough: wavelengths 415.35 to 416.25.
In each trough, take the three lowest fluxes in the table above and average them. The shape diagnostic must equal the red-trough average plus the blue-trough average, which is 31.6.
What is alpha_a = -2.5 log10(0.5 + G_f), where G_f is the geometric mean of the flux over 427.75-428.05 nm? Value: -3.3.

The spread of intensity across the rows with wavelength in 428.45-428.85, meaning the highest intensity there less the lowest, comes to 4.2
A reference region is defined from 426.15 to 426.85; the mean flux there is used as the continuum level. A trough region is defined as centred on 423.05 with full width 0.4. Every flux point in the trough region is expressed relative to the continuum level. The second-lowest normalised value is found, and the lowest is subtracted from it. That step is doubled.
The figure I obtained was 0.394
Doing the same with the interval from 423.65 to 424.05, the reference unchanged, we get 0.021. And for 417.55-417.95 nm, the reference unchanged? 0.021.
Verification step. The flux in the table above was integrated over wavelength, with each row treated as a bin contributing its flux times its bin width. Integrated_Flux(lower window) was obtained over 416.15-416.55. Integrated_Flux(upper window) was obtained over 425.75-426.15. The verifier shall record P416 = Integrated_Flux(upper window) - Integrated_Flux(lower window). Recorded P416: -2.8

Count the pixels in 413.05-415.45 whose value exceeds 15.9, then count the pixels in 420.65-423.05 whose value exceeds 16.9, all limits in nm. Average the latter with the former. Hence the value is 10.5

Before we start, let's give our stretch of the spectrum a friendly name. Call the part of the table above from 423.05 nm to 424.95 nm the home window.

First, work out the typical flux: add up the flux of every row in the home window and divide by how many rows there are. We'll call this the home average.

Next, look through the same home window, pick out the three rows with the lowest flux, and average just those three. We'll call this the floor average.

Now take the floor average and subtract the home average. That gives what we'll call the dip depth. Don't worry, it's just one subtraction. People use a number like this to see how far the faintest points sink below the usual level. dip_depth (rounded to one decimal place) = -4.8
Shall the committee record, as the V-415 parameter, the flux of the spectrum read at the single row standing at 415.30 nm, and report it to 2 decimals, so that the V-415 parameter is 16.30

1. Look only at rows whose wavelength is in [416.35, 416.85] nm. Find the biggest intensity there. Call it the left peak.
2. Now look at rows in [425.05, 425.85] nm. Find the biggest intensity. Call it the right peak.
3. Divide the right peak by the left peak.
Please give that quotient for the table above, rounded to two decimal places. 0.88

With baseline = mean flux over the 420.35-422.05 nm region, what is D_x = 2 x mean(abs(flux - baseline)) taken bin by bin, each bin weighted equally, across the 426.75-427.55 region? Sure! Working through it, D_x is 10.9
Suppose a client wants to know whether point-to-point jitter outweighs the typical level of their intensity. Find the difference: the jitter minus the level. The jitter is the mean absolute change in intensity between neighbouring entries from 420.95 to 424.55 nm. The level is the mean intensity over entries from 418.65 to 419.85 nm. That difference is -15.9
